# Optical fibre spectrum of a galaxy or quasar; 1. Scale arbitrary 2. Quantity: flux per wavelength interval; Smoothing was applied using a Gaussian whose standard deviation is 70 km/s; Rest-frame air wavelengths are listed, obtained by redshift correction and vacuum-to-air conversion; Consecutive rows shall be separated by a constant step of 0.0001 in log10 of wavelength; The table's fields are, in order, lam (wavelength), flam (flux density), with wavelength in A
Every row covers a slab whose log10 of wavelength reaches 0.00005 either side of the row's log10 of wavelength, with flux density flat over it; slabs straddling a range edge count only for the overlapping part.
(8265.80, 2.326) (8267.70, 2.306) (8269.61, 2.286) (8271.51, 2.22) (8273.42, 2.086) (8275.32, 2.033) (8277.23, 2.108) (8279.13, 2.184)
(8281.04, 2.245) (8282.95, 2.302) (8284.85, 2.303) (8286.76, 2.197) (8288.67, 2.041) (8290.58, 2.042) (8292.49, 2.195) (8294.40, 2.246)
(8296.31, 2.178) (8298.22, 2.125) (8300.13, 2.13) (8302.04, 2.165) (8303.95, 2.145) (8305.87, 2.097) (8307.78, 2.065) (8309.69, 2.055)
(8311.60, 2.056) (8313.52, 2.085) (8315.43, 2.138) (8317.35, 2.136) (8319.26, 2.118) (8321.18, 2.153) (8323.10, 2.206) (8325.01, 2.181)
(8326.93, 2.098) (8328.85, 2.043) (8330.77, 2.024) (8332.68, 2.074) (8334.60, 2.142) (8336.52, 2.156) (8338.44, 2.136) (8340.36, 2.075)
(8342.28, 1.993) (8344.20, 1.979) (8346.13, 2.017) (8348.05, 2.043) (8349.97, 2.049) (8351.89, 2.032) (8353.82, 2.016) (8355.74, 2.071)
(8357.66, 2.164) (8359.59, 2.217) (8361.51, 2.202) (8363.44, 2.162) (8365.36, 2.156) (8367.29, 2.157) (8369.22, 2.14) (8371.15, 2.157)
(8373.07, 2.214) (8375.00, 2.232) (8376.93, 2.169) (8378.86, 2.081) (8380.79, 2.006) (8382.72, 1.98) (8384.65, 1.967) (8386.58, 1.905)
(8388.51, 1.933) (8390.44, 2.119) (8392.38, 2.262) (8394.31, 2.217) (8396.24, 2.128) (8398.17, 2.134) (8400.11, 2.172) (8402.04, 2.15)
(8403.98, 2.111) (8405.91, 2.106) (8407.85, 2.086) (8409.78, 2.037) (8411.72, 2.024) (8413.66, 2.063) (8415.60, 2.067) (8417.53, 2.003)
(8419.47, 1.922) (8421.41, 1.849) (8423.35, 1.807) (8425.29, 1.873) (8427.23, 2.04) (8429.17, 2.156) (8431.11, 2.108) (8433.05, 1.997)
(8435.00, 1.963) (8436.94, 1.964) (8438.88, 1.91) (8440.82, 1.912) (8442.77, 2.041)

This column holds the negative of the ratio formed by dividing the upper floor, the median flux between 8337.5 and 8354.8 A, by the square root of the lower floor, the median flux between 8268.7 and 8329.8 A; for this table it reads -1.39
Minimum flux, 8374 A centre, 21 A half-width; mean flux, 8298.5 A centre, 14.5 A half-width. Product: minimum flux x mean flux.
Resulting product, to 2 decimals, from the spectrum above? 4.07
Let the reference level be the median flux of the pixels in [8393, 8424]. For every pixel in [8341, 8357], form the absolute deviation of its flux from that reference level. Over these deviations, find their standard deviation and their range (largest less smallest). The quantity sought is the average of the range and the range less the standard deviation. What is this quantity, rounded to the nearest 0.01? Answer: 0.08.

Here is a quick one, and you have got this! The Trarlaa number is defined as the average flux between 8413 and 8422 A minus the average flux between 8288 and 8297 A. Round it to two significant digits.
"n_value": -0.16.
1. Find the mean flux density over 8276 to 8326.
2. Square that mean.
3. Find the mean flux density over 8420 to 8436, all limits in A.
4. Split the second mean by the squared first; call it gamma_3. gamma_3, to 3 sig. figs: 0.427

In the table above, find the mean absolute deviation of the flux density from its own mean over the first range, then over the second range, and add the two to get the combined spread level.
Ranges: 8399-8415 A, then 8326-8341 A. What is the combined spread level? 0.08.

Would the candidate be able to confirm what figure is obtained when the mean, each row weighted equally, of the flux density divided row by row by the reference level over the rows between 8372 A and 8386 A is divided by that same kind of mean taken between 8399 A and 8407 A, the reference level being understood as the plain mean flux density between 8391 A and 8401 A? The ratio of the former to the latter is 0.98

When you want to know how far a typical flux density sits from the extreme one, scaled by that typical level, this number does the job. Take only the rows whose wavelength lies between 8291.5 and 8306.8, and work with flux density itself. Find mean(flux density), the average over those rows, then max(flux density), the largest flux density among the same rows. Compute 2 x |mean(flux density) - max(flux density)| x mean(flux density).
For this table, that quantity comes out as 0.37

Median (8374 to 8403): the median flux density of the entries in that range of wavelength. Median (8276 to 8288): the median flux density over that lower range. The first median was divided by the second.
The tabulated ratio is 0.958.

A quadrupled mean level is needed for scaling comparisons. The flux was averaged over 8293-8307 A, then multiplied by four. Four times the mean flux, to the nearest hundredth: 8.62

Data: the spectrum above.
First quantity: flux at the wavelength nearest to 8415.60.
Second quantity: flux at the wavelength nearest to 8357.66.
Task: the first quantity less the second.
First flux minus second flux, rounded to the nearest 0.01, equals -0.10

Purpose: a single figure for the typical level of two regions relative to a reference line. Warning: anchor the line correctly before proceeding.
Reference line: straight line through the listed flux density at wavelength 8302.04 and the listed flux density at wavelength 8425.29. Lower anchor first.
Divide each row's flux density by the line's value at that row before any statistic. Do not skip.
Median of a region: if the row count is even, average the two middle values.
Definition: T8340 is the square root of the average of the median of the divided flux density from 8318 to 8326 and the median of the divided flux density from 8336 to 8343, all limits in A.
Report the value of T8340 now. 1.01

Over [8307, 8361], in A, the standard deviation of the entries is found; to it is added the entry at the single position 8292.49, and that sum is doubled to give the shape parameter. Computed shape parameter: 4.5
